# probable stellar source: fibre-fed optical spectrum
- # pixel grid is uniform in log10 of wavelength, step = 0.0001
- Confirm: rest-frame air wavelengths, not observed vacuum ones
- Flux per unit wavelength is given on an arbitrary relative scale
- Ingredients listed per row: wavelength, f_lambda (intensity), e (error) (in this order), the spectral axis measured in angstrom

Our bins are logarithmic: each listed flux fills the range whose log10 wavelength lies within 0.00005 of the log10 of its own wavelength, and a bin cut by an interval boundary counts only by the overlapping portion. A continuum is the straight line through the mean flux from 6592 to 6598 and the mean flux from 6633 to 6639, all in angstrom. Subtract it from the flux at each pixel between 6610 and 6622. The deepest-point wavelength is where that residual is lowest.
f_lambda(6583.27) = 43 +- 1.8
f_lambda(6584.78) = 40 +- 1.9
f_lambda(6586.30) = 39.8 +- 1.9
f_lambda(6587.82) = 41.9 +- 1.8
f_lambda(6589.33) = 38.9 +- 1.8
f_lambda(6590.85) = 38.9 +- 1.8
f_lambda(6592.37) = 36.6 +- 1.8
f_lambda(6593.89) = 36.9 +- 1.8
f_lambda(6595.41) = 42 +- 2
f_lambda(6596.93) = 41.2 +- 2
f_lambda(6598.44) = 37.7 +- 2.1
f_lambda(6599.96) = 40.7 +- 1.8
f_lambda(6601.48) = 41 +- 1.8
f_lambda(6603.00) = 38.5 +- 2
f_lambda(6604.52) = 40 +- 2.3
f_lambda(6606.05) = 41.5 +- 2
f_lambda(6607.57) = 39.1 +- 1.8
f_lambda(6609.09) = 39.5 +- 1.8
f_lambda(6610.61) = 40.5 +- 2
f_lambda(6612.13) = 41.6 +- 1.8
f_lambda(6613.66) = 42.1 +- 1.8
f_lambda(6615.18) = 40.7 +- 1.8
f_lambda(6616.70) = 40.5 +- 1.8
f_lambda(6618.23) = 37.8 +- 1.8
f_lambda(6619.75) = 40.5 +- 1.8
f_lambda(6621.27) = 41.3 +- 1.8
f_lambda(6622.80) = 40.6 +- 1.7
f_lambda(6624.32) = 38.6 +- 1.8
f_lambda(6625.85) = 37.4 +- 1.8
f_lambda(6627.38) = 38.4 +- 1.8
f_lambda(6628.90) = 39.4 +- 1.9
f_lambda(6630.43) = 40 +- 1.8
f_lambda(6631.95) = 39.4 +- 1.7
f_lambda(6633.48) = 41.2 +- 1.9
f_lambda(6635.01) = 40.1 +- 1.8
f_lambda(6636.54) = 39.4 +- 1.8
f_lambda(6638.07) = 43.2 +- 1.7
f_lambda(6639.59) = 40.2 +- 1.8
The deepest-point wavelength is 6618.23 angstrom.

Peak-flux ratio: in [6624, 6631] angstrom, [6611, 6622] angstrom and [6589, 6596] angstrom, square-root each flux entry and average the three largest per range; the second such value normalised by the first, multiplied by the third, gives 6.503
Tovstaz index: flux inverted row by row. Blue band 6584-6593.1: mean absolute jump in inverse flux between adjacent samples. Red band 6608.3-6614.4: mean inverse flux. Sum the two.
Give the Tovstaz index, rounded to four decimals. 0.0254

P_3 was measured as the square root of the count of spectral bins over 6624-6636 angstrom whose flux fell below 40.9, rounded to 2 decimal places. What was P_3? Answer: 2.65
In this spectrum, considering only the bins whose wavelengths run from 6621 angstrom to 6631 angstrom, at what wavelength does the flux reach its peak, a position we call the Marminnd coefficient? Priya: 6621.27 angstrom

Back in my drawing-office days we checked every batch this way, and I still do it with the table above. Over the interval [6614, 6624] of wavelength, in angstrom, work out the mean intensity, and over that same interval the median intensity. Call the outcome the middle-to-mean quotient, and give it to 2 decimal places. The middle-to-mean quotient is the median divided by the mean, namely 1.01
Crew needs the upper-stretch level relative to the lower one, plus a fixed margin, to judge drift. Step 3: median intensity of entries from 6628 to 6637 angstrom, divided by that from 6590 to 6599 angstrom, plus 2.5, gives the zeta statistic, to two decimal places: 3.54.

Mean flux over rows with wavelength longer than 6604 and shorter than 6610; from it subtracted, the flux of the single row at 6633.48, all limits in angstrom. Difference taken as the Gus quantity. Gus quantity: -1.2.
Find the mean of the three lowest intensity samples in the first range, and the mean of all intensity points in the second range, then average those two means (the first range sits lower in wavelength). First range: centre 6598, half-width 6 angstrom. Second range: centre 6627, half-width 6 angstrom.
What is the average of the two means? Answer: 38.2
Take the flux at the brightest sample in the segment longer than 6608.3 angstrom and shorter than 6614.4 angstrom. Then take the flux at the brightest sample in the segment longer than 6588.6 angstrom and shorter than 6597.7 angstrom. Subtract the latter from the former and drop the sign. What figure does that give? 0.10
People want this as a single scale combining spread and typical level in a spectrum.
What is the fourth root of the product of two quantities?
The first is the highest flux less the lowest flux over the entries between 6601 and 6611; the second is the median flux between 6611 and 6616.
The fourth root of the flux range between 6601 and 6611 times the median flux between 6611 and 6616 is 3.34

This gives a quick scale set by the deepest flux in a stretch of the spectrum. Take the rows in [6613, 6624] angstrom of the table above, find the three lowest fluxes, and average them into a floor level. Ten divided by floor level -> 0.253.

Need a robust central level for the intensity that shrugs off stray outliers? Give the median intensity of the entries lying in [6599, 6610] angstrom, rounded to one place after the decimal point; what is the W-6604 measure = 40.0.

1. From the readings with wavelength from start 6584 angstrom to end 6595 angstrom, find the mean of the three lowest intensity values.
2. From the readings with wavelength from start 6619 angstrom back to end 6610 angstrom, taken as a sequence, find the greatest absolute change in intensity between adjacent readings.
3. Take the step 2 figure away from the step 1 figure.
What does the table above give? 34.8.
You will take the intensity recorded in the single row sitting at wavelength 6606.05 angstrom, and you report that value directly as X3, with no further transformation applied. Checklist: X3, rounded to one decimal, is 41.5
